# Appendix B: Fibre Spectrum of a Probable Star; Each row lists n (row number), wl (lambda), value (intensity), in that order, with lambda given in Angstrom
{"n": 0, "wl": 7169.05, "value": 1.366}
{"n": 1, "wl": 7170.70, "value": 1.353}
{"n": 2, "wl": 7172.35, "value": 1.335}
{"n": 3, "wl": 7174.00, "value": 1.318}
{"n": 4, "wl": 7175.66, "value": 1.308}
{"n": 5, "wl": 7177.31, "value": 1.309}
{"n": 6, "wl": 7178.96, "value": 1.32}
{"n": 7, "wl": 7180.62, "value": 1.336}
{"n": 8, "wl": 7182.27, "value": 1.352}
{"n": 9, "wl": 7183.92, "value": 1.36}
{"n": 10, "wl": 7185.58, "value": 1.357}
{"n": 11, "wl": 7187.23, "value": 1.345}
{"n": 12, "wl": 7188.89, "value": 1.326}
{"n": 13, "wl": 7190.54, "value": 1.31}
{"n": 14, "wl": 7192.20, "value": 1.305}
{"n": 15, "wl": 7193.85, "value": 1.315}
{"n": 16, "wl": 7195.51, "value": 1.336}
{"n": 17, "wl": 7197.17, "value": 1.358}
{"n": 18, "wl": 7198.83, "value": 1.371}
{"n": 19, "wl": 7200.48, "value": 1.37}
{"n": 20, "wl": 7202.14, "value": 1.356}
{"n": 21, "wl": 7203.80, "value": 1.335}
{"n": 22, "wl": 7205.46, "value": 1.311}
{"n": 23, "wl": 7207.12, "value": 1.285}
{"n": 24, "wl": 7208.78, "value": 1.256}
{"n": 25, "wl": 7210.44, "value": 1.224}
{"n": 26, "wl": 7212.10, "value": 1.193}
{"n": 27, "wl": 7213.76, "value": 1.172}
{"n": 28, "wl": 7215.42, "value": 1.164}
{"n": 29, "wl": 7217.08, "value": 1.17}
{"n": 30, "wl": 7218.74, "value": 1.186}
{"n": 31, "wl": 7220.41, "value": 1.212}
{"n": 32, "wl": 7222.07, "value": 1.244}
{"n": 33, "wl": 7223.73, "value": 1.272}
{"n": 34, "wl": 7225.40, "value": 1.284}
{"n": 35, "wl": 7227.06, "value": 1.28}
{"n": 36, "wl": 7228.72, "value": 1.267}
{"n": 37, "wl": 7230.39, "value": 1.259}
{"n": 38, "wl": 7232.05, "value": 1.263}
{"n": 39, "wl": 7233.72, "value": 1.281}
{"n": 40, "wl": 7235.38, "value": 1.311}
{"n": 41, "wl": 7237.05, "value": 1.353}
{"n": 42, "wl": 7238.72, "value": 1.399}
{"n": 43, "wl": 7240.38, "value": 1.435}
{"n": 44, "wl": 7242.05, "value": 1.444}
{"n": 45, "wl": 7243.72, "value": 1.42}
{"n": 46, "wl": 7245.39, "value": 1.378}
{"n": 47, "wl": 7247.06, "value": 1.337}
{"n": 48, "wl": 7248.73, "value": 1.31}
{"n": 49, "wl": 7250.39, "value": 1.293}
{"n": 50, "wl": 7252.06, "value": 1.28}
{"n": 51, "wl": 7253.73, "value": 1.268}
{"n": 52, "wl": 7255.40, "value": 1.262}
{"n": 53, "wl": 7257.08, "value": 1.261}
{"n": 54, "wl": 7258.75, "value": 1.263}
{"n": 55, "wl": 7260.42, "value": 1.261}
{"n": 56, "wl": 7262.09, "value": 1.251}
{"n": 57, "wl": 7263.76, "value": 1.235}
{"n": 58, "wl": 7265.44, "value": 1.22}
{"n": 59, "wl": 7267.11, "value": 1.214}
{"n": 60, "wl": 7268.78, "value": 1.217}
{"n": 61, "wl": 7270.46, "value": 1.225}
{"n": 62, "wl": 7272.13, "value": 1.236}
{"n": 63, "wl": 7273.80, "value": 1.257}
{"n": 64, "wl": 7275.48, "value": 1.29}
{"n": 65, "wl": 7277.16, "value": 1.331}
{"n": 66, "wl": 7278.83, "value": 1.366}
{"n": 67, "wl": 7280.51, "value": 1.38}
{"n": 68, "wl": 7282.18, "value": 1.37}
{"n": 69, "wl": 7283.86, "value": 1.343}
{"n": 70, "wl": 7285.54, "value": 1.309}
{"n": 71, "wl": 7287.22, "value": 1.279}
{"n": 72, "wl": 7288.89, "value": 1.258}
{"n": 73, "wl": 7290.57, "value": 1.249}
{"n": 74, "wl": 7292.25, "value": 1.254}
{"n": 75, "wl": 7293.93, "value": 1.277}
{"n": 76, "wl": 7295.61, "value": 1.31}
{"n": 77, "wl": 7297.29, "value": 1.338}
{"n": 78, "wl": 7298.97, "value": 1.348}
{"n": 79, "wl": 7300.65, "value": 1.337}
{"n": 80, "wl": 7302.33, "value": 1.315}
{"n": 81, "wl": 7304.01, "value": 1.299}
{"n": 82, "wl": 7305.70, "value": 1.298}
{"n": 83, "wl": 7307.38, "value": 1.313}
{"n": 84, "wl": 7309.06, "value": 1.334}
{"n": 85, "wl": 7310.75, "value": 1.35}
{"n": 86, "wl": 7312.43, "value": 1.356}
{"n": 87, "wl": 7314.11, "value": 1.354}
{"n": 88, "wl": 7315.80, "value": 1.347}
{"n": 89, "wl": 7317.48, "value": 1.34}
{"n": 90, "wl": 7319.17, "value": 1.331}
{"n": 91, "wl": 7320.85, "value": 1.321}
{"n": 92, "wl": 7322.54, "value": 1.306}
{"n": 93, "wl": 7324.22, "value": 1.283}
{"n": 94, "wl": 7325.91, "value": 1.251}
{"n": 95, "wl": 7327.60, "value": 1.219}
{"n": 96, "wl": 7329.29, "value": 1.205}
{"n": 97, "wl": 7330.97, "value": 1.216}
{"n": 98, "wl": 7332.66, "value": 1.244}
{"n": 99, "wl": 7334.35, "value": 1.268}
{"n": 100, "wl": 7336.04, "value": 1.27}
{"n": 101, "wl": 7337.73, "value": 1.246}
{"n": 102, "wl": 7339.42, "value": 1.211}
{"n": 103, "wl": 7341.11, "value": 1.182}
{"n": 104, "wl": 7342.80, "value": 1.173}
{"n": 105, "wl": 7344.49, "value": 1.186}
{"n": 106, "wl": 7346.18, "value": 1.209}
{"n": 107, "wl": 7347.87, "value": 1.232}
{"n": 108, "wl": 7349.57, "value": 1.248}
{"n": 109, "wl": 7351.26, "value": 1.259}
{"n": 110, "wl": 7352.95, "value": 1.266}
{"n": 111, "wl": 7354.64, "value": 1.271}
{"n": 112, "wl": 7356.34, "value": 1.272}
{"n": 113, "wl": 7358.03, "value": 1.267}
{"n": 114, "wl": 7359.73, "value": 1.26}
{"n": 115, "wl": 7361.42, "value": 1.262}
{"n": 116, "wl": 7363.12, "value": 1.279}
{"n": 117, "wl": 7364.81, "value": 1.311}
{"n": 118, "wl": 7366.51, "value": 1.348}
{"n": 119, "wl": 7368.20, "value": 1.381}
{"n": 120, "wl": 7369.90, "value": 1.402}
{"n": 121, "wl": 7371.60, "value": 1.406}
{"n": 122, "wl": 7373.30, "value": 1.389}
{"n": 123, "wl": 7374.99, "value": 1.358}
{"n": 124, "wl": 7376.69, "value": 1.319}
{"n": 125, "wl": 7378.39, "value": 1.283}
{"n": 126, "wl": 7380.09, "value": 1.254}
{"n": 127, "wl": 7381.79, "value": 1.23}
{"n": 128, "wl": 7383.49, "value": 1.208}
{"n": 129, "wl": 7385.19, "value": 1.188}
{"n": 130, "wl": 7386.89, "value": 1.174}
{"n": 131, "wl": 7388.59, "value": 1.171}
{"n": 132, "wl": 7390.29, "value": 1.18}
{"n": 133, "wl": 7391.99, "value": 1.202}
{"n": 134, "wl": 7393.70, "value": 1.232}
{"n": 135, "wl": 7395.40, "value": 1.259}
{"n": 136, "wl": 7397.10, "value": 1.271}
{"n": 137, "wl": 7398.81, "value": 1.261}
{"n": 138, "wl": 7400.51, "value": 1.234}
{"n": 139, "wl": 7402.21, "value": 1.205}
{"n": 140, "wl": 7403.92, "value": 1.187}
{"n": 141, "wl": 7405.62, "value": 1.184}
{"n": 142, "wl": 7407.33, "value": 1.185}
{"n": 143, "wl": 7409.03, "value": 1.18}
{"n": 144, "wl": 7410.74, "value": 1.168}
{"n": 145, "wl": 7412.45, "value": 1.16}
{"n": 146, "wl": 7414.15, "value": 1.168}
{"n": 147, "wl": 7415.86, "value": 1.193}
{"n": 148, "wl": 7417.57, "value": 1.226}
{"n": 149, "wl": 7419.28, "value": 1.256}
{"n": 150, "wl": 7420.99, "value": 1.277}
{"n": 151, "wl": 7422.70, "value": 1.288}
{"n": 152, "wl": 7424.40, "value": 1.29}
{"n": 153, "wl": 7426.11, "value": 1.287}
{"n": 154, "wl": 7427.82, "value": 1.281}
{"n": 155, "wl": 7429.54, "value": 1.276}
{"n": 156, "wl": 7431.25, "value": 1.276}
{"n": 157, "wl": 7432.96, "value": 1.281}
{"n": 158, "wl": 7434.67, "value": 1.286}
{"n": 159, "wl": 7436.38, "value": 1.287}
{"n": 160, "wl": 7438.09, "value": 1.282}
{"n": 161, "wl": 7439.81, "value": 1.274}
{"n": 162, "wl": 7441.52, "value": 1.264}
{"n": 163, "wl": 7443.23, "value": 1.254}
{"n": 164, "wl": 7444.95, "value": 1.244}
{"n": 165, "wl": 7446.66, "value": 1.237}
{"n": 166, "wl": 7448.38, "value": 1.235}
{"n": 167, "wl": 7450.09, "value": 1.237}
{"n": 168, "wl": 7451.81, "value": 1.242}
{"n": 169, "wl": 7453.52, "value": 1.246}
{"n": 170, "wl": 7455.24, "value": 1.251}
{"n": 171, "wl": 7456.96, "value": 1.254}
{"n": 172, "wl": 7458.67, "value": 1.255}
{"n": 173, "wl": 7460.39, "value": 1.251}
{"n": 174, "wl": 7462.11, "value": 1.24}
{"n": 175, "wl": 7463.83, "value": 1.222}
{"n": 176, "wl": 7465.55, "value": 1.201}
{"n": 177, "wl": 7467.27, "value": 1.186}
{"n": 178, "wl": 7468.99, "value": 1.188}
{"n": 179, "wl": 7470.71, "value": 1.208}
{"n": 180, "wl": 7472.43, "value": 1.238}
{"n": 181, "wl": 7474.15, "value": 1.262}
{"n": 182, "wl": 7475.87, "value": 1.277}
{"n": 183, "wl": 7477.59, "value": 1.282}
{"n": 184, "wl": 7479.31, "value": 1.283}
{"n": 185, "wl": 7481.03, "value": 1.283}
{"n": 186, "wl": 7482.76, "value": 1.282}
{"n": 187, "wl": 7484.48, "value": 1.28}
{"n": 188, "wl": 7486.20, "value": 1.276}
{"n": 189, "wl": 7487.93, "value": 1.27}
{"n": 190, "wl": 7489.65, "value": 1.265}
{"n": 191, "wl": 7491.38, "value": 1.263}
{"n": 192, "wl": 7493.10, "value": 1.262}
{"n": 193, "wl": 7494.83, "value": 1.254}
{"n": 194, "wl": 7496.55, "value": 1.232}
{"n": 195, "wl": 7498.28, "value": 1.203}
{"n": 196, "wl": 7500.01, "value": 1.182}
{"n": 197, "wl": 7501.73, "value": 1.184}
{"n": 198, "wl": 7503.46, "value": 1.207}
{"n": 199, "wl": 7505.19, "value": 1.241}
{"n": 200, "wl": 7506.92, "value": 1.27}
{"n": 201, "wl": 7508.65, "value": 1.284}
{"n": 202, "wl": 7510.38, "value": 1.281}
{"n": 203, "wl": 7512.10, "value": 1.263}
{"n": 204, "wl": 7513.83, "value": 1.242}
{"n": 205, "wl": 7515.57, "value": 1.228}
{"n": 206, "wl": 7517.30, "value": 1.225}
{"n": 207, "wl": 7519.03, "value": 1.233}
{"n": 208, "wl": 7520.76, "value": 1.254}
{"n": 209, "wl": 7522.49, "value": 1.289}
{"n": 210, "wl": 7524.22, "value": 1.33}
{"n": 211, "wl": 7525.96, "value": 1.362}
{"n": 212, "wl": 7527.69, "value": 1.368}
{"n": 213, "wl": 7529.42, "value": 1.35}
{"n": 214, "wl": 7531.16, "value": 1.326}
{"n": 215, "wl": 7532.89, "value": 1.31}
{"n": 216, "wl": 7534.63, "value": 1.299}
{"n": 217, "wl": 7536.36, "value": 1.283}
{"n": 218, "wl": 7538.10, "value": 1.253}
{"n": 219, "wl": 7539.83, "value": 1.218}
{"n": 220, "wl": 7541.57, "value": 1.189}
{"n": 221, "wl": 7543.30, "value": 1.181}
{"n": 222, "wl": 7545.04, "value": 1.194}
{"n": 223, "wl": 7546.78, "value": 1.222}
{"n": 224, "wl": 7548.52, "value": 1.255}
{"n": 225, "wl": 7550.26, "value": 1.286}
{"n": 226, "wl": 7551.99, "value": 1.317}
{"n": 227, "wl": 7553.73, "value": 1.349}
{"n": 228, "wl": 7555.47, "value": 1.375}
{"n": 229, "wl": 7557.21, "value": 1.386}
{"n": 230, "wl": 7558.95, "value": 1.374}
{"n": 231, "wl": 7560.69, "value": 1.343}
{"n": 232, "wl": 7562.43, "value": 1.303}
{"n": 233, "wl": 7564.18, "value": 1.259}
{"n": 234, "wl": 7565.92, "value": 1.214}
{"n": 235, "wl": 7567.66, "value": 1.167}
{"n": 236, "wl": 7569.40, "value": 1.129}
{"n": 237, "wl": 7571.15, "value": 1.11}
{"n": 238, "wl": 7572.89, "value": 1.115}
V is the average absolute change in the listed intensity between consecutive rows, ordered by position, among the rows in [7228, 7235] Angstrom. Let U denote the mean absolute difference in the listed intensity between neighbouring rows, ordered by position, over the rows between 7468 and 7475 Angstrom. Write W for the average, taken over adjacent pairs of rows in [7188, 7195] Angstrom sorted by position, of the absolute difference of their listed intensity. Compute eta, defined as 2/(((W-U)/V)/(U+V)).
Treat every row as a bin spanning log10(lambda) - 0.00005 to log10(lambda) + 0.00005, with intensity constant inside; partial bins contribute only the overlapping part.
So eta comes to -0.05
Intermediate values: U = 0.0247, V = 0.010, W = 0.010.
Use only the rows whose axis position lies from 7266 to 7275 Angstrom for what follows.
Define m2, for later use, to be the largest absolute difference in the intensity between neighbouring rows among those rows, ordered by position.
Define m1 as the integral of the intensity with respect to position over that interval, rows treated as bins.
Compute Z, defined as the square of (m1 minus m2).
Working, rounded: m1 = 11.1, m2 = 0.021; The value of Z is 123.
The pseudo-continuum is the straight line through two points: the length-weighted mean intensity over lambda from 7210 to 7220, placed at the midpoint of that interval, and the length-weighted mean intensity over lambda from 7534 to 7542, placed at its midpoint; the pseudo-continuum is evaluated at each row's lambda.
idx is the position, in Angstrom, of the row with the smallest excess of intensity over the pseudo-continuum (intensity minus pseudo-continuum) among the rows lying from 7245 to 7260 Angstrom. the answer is 7257.08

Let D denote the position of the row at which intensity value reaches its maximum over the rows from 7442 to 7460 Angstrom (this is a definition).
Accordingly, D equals 7458.67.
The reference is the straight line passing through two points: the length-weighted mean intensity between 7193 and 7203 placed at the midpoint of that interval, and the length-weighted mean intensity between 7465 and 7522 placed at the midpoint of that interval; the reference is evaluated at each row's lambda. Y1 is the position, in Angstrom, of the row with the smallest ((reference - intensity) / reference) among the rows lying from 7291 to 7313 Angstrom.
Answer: 7312.43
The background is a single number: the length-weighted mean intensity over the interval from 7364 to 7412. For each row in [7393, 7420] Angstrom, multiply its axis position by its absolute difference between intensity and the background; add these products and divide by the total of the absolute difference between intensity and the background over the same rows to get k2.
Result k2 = 7408.7 Angstrom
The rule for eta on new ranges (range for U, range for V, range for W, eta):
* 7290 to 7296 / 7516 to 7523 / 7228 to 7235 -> -0.17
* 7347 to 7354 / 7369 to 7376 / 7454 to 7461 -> -0.11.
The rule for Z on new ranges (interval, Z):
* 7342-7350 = 93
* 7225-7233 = 103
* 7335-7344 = 119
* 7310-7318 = 117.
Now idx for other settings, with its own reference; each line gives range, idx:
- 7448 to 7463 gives 7448.38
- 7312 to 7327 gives 7325.91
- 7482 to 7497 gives 7496.55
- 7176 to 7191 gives 7190.54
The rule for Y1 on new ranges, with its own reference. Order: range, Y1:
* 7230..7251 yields 7242.05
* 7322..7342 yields 7322.54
